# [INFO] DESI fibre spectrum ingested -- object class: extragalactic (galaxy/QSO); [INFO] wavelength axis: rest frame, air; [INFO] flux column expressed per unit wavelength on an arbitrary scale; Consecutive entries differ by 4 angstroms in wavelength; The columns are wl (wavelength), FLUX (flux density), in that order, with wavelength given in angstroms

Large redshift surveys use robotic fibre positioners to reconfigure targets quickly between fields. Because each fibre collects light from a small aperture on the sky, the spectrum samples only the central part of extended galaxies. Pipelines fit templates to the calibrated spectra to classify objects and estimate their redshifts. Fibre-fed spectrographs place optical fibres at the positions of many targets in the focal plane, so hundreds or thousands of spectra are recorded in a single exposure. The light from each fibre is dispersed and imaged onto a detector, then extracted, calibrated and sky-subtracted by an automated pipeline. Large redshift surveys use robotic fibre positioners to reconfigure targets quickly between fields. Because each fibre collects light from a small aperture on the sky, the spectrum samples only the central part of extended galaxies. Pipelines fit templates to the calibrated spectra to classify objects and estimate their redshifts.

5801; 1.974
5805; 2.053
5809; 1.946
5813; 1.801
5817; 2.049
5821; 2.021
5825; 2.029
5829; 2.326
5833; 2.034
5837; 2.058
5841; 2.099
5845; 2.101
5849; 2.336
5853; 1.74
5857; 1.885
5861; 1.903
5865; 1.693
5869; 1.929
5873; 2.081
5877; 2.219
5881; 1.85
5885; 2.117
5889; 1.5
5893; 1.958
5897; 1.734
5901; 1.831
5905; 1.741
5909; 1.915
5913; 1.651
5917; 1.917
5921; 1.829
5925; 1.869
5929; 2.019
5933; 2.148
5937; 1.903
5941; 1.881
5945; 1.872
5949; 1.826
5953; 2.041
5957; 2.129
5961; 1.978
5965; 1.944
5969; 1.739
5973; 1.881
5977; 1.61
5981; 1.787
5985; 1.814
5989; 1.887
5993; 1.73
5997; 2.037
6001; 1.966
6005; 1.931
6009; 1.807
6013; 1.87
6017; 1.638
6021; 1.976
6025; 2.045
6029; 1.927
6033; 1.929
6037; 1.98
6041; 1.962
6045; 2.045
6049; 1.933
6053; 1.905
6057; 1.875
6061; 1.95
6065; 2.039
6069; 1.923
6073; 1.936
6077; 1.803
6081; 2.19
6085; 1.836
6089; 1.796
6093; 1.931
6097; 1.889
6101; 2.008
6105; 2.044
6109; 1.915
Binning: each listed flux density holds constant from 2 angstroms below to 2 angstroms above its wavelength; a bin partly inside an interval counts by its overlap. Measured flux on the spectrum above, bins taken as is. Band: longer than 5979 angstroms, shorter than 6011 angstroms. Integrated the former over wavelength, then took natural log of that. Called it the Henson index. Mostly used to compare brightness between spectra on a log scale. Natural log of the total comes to 4.09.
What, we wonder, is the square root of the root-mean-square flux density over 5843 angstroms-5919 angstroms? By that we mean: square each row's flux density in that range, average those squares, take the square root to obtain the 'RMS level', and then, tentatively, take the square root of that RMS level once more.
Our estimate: 1.38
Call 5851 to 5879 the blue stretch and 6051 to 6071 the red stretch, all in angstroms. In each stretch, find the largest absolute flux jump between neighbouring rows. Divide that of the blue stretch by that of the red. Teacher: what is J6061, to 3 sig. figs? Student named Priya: 2.03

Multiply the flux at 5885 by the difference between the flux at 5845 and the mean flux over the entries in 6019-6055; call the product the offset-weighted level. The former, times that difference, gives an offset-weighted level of 0.3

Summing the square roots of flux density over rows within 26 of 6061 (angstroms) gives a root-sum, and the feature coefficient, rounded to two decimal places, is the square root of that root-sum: 4.26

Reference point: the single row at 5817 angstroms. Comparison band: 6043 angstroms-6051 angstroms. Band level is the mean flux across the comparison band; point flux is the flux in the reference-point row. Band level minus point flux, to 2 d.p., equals -0.06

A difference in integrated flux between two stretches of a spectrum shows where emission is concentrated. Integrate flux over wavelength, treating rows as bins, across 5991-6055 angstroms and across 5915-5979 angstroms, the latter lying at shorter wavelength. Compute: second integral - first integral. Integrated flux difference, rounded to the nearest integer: 0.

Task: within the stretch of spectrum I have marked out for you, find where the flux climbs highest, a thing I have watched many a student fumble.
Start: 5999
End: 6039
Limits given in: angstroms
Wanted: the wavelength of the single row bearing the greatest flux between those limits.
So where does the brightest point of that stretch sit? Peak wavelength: 6025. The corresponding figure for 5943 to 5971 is 5957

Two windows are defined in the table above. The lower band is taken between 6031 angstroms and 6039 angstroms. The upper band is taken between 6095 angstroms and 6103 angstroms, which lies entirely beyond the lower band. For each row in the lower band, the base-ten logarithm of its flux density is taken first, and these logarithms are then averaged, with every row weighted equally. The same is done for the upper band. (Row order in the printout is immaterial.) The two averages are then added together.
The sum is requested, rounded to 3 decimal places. 0.580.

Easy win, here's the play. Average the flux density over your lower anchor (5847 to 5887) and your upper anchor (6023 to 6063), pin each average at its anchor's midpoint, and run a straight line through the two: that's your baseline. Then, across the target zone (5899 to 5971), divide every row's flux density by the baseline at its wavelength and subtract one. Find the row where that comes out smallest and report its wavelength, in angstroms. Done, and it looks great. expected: 5913 angstroms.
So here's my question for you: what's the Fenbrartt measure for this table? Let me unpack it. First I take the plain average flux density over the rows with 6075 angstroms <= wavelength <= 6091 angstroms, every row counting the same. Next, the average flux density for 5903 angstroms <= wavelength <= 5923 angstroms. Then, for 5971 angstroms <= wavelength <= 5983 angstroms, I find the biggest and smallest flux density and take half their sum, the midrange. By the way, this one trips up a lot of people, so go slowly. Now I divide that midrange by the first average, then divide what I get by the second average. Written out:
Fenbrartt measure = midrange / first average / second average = 0.506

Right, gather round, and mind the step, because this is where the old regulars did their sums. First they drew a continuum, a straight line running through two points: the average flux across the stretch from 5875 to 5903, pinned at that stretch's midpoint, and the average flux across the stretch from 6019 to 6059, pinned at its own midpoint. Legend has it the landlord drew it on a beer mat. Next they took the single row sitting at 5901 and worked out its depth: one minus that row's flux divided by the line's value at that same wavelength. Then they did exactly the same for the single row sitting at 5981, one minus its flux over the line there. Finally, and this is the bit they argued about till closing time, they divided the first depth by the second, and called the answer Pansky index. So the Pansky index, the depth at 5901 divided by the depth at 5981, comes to 0.4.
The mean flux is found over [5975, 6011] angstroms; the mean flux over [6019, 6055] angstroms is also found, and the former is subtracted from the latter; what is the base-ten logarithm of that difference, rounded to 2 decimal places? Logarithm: -0.90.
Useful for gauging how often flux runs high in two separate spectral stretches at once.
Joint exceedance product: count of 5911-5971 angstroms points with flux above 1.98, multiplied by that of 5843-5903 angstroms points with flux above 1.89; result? 32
